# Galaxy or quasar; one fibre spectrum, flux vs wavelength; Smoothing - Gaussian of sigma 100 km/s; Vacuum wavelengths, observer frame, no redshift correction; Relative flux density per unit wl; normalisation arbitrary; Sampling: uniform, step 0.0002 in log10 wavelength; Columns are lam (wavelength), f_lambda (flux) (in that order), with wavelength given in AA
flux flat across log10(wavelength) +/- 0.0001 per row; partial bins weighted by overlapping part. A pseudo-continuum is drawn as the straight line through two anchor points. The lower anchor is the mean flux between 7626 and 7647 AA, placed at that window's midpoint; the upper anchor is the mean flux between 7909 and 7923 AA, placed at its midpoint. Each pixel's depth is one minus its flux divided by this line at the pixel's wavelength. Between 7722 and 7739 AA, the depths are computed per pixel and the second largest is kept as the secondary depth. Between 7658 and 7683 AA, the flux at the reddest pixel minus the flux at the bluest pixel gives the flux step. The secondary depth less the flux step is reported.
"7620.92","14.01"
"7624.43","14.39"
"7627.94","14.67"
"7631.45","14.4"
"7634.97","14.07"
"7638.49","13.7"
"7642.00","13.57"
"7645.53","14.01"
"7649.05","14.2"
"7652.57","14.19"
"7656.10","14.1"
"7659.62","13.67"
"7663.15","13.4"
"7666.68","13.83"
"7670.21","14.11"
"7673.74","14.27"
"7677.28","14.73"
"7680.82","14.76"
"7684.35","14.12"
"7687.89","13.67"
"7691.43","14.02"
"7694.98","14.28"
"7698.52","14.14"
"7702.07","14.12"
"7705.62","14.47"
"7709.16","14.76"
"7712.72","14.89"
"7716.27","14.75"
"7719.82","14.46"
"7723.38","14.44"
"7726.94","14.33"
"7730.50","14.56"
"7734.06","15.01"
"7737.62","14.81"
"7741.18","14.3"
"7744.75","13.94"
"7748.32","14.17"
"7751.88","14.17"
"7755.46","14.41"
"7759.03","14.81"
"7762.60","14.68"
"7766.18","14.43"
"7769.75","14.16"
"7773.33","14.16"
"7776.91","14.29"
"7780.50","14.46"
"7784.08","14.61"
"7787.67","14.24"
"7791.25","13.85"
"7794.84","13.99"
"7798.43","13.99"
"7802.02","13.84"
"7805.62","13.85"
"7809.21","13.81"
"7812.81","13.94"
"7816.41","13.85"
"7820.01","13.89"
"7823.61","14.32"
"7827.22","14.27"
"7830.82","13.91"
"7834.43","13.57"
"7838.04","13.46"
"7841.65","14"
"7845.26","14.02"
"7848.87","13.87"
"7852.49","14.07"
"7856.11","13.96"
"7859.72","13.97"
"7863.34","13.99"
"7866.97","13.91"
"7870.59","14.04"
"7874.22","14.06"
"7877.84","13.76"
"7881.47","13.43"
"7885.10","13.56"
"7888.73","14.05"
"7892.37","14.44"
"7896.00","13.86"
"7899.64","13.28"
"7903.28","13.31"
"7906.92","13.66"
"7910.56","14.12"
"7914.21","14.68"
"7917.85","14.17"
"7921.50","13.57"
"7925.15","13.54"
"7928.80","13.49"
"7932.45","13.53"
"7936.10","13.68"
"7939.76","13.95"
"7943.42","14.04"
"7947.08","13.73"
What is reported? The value -1.1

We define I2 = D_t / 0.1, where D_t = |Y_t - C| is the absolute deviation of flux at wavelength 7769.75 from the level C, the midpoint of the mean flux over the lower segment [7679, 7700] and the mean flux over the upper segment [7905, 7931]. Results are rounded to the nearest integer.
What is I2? 1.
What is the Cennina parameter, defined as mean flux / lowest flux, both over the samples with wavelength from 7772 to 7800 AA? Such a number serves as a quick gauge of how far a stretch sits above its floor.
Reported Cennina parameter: 1.03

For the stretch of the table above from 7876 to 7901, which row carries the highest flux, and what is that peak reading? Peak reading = 14.44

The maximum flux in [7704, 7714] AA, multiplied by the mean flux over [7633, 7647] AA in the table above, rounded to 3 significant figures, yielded 206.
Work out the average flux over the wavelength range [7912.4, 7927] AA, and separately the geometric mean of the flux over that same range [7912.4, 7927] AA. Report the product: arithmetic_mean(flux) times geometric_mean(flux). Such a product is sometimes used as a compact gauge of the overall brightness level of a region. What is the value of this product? 196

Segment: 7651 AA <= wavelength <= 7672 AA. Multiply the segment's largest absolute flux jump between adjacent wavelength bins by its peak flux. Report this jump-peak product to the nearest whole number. 6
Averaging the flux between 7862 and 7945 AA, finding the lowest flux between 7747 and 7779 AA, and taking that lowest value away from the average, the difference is -0.33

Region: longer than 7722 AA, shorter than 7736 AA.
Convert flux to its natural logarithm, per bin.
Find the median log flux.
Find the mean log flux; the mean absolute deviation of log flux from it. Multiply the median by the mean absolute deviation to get 0.039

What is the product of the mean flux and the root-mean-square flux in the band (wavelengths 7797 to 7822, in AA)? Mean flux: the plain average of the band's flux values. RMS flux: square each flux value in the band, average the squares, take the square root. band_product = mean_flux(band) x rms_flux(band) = 193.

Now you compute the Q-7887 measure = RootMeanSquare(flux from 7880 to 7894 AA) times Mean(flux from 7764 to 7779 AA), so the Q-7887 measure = 198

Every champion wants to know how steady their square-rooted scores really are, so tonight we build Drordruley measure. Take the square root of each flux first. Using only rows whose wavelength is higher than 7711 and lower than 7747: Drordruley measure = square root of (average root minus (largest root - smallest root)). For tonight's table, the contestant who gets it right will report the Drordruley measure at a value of 1.92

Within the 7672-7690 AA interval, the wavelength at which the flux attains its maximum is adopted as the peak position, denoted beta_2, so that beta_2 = 7680.82 AA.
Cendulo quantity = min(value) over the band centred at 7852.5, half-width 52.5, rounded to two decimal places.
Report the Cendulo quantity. 13.28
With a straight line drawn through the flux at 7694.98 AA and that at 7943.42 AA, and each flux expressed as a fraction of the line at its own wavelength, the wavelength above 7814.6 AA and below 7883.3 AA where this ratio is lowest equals 7838.04 AA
